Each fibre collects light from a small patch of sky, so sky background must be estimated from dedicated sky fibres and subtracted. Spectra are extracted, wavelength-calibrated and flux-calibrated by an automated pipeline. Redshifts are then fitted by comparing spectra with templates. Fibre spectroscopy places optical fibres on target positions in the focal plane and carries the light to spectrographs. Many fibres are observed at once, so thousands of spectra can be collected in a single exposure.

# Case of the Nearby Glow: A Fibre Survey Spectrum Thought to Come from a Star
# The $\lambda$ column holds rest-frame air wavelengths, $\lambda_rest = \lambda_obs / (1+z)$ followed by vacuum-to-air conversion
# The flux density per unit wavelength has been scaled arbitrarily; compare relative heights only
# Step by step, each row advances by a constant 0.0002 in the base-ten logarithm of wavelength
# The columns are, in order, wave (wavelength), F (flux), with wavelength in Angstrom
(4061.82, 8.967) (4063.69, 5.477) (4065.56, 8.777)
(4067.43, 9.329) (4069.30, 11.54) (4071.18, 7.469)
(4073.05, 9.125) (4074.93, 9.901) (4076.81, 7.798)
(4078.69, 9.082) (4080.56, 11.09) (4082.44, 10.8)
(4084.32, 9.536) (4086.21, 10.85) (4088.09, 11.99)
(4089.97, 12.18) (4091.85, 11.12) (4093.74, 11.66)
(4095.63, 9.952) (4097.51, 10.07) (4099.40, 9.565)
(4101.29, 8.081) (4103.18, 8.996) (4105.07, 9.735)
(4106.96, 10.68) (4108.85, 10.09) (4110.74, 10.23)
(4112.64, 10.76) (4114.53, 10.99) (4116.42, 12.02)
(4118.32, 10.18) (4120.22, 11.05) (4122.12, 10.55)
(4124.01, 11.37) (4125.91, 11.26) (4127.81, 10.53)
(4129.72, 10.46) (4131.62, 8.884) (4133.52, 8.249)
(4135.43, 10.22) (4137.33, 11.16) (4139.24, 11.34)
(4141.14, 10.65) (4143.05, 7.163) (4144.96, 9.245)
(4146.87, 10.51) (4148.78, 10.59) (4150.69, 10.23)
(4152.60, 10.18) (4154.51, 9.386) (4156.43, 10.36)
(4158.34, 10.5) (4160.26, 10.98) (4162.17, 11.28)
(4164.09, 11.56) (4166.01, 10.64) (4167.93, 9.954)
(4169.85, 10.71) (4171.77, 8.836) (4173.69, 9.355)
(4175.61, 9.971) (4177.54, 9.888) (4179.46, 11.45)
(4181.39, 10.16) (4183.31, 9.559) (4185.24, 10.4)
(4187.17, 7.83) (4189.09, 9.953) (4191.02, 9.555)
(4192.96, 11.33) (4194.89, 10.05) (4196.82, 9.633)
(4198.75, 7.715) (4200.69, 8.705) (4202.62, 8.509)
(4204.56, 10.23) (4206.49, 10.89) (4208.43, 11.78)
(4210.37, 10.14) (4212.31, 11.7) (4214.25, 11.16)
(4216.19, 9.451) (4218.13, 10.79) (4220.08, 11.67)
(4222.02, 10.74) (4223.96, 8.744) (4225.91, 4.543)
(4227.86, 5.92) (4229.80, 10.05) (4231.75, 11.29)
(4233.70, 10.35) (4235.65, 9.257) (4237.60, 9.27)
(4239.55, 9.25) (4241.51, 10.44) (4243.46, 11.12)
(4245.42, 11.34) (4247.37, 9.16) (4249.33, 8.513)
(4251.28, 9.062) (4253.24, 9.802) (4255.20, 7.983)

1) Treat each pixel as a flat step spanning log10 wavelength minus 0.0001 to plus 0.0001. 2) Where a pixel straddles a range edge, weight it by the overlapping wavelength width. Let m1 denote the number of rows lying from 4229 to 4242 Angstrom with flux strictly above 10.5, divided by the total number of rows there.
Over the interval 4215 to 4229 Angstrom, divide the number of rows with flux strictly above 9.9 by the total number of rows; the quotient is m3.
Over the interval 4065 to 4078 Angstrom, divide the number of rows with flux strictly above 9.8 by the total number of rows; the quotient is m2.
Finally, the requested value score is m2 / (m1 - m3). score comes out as -1.0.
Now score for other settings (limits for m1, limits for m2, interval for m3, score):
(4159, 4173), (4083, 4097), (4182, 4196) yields 6.0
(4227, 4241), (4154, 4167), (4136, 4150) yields -1.5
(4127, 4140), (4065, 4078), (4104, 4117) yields -0.7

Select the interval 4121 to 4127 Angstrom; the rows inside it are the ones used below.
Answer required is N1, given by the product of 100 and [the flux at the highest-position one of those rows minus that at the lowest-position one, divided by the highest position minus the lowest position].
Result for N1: 19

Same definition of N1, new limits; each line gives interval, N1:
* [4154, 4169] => 4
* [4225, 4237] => 48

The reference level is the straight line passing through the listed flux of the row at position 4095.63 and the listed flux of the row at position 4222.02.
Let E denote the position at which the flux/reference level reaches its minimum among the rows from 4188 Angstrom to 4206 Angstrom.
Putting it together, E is 4198.75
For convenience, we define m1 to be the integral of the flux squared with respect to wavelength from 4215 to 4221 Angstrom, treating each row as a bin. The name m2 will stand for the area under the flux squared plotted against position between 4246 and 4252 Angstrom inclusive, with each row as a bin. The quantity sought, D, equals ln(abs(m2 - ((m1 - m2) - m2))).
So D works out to 6.7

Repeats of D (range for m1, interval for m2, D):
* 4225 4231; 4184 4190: 7.2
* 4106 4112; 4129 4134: 6.5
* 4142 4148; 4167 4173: 7.1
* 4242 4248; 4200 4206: 6.8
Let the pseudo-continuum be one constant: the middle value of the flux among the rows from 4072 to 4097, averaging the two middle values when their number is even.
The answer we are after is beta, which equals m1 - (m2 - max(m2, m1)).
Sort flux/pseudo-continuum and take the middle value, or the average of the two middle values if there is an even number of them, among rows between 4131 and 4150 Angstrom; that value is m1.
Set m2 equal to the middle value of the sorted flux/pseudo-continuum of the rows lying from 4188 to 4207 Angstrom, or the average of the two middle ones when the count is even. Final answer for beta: 1.01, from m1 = 0.96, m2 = 0.91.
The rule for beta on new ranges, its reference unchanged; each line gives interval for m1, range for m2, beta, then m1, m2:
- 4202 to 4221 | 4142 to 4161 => 1.05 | 1.00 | 0.95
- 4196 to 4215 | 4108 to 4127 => 0.94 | 0.94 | 1.01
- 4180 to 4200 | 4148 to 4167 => 0.91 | 0.91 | 0.98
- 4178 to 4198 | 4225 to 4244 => 0.96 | 0.93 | 0.89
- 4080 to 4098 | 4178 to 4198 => 1.11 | 1.02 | 0.93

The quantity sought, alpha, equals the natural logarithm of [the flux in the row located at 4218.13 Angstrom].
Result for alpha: 2.38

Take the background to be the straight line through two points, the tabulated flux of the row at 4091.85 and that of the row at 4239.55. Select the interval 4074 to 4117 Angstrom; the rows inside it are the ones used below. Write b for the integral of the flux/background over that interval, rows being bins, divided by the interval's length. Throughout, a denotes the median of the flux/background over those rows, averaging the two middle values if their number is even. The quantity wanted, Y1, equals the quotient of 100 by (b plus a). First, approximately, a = 0.94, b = 0.93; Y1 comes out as 53.5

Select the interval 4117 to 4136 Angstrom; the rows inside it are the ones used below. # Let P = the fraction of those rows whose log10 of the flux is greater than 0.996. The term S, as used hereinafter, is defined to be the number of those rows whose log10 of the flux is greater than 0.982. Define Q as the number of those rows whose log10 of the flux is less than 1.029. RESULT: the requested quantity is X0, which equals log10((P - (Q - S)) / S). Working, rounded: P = 0.80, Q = 7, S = 8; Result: -0.65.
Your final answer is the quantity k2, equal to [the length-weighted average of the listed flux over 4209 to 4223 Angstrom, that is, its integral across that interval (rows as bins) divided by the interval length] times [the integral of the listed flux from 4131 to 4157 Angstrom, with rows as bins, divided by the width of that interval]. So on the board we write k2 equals 107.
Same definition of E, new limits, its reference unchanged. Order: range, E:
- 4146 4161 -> 4154.51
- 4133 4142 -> 4133.52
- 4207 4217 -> 4216.19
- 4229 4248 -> 4247.37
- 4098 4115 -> 4101.29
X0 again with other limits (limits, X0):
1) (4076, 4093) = -0.21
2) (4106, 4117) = -0.18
